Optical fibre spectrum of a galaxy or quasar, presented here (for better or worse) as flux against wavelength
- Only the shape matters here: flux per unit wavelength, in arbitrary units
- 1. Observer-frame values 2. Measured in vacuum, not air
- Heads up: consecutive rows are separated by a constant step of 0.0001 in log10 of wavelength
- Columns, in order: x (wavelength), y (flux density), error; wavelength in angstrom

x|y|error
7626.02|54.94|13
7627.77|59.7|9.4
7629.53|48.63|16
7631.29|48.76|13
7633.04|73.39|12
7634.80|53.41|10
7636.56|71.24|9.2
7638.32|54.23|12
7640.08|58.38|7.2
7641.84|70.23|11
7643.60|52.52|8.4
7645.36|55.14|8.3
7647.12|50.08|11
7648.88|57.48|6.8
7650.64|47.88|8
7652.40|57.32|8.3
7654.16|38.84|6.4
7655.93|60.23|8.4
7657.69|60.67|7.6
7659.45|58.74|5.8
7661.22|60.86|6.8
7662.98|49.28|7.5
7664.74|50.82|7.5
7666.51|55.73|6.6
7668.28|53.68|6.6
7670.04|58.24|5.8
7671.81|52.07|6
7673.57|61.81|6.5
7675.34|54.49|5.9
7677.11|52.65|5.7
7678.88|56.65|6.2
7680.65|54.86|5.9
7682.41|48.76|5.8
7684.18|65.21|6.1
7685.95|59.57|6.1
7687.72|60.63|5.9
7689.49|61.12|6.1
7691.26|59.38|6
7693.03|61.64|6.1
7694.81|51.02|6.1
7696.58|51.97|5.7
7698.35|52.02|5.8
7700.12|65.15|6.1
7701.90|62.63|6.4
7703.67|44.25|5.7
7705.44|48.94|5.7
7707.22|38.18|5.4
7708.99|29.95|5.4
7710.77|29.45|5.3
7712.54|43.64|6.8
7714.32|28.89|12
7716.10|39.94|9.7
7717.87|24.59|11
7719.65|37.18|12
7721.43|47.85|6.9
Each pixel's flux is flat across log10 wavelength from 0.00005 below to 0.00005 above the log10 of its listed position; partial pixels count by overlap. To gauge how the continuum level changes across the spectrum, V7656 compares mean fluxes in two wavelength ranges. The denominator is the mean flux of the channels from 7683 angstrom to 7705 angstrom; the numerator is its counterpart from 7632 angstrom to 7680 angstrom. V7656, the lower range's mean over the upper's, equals 0.98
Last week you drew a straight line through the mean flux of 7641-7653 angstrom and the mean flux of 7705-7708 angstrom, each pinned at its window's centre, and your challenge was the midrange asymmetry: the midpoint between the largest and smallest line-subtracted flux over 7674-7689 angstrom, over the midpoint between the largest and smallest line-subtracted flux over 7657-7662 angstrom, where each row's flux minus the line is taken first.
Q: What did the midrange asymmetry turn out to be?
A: 1.3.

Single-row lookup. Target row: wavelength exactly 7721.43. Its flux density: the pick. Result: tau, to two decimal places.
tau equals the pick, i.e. 47.85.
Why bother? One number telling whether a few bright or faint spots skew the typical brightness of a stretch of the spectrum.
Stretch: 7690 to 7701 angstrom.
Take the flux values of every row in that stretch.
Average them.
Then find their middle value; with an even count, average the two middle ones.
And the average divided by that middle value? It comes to 1.02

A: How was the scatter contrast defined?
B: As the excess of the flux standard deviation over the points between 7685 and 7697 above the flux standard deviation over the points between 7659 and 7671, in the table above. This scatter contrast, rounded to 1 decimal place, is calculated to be 0.2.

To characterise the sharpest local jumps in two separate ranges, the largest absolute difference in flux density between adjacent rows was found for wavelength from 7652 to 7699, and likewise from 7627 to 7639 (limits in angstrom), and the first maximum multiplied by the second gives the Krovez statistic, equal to 527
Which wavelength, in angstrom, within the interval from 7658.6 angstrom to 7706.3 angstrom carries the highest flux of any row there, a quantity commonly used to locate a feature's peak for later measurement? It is 7684.18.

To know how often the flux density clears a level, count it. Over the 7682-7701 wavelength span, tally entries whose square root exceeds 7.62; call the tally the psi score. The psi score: 7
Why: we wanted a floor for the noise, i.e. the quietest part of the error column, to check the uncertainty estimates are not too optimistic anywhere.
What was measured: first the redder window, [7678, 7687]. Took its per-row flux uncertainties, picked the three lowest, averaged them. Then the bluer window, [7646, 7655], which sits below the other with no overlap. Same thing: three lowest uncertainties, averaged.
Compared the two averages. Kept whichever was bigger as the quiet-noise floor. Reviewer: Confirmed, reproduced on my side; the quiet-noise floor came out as 7.1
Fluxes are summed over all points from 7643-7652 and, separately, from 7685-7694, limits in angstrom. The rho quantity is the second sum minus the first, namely 39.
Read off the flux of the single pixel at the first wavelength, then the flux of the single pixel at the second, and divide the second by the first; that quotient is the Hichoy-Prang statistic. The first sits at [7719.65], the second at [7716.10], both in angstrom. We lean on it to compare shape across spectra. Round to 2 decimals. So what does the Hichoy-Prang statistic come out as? 1.07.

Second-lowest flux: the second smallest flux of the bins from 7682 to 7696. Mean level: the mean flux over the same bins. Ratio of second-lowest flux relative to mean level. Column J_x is 0.87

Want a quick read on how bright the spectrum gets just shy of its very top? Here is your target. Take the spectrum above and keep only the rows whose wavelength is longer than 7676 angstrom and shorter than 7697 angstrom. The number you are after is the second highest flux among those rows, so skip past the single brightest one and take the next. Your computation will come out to 61.64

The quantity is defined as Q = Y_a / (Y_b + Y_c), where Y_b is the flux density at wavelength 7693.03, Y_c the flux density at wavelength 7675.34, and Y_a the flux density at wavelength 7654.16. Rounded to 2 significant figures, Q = 0.33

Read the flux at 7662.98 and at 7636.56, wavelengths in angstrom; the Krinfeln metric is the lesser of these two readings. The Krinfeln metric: 49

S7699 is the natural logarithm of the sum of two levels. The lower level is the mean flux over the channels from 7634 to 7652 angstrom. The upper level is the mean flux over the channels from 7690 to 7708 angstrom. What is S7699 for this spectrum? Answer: 4.71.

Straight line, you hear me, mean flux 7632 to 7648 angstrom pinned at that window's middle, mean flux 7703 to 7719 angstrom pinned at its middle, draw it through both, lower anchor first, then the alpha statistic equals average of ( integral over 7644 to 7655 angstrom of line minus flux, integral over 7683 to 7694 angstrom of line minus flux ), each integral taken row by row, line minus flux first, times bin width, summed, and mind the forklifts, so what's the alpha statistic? -64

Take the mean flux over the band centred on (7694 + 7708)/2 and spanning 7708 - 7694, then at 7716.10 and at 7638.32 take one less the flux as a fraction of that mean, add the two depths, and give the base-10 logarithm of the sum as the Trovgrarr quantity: -0.7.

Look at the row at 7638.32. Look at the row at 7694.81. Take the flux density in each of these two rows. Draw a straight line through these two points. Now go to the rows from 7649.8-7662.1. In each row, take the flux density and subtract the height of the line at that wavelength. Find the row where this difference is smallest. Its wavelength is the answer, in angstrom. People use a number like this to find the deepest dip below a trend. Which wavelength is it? 7654.16 angstrom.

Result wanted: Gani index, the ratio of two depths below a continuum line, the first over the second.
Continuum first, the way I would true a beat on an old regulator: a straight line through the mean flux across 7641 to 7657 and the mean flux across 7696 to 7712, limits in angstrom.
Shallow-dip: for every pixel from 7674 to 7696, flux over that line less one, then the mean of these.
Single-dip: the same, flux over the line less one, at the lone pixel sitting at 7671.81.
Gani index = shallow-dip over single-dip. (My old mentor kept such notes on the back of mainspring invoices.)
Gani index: 10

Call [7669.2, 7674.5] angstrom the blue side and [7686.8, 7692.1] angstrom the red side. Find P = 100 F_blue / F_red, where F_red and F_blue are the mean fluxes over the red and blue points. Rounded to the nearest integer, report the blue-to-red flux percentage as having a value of 95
